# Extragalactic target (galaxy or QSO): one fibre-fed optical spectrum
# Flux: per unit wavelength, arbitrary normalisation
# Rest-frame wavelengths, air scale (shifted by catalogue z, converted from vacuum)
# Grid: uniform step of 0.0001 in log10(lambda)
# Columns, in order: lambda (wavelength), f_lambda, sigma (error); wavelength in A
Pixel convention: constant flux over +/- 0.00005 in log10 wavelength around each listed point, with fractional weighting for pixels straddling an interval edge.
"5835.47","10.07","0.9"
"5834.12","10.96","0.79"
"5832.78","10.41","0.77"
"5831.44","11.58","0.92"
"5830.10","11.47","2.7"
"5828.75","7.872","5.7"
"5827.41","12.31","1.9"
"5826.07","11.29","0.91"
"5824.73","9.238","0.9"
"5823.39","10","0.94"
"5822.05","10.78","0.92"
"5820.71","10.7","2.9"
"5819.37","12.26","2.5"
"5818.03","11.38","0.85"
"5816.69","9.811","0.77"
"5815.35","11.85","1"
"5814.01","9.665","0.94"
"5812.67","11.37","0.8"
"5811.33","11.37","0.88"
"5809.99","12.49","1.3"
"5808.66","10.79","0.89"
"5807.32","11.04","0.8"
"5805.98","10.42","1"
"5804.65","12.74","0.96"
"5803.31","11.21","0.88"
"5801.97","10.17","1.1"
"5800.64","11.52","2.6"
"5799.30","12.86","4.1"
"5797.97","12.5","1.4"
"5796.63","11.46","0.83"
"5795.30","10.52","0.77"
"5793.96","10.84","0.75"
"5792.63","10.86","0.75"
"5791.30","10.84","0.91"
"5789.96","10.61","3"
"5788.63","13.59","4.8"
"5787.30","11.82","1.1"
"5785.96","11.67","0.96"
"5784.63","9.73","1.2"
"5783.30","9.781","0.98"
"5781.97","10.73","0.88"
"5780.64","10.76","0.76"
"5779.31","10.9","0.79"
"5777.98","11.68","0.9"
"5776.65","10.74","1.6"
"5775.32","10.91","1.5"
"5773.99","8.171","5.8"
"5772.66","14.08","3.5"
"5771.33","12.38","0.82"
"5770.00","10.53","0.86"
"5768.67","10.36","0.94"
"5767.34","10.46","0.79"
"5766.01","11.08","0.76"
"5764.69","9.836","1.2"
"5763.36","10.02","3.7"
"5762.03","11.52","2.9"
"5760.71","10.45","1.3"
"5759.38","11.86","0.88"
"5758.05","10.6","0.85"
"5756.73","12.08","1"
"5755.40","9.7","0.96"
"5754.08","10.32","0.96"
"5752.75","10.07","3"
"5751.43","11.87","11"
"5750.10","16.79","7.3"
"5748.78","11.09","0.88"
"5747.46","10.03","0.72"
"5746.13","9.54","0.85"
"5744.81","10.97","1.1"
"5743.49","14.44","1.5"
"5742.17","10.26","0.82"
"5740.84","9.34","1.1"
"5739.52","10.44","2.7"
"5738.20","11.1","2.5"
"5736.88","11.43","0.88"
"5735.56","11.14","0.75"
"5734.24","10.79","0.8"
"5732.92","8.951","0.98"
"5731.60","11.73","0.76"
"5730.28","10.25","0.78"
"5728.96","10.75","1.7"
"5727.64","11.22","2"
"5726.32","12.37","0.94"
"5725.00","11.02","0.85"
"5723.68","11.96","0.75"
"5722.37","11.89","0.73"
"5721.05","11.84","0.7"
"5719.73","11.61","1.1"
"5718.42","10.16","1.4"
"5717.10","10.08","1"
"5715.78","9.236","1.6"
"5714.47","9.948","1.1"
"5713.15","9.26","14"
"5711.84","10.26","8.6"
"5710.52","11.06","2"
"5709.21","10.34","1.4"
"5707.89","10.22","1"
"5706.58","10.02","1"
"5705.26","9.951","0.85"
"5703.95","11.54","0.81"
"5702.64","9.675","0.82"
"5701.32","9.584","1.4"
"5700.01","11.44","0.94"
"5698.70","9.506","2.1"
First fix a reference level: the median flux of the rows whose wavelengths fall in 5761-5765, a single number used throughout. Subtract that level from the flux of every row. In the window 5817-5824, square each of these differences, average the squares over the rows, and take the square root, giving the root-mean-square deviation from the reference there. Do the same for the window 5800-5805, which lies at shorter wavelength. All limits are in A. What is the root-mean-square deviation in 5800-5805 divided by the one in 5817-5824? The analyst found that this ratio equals 1.3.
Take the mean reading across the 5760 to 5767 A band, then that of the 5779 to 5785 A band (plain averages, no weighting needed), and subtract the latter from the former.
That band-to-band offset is 0.20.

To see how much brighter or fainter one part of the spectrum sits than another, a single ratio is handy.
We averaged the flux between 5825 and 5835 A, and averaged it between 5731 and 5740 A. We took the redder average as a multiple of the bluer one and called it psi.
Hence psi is 1.00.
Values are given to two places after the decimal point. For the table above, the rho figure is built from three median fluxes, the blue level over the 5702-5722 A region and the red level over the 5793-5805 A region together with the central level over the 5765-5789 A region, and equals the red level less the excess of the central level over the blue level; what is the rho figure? 10.79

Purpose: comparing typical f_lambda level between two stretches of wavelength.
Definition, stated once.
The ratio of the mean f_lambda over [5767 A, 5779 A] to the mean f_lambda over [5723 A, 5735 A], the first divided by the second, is 1.00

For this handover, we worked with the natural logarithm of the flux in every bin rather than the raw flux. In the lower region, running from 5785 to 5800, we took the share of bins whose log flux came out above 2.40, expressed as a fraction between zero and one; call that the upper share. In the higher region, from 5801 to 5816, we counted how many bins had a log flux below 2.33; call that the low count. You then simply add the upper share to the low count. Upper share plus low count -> 2.5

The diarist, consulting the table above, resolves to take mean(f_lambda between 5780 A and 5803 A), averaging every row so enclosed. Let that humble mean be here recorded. 11.2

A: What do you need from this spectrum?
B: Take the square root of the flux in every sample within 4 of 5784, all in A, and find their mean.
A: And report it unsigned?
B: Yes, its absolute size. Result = 3.28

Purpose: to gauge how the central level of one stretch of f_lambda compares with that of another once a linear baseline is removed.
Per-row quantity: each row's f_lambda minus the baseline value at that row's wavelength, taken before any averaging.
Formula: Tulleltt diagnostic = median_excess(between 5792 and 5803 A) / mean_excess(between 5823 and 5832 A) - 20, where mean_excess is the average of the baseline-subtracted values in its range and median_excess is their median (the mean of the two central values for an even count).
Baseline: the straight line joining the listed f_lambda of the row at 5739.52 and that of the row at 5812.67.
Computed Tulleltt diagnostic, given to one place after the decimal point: -20.0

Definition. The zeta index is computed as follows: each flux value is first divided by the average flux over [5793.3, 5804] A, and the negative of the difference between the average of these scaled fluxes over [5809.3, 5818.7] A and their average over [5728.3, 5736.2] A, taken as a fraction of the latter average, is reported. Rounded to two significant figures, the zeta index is -0.050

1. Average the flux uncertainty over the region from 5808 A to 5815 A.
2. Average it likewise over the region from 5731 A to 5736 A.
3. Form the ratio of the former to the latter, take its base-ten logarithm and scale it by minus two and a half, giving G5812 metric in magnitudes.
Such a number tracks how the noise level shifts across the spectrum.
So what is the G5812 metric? -0.2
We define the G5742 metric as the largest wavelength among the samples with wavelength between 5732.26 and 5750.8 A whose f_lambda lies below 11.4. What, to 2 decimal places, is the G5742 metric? 5748.78 A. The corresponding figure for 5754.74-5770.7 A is 5770.00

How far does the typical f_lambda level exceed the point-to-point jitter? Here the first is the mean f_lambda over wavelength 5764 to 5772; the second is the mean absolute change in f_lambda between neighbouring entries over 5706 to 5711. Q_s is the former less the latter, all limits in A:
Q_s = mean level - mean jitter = 10.4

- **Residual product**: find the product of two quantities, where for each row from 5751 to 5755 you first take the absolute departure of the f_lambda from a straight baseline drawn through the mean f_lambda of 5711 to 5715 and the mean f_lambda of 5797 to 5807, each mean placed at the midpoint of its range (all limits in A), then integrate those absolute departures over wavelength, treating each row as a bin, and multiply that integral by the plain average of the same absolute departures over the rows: 2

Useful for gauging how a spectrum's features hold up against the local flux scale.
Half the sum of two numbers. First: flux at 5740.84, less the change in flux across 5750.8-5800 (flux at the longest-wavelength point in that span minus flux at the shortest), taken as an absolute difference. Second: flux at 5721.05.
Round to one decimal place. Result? 10.1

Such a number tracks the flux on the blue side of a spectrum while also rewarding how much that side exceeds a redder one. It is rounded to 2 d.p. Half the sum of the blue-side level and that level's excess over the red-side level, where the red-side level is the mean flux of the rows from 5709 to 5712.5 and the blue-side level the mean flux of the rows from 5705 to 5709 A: 4.79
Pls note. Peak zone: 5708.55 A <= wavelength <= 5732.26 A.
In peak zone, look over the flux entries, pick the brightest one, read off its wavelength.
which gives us 5726.32 A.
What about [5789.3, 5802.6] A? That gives 5799.30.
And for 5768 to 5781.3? 5772.66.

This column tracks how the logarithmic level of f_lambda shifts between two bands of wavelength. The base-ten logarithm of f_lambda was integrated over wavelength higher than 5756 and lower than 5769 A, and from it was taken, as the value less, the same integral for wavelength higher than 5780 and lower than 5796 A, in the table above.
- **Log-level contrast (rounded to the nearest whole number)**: -3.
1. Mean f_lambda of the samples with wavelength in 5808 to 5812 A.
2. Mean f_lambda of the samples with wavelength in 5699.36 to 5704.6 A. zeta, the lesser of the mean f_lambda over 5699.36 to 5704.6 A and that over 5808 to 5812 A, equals 10.6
